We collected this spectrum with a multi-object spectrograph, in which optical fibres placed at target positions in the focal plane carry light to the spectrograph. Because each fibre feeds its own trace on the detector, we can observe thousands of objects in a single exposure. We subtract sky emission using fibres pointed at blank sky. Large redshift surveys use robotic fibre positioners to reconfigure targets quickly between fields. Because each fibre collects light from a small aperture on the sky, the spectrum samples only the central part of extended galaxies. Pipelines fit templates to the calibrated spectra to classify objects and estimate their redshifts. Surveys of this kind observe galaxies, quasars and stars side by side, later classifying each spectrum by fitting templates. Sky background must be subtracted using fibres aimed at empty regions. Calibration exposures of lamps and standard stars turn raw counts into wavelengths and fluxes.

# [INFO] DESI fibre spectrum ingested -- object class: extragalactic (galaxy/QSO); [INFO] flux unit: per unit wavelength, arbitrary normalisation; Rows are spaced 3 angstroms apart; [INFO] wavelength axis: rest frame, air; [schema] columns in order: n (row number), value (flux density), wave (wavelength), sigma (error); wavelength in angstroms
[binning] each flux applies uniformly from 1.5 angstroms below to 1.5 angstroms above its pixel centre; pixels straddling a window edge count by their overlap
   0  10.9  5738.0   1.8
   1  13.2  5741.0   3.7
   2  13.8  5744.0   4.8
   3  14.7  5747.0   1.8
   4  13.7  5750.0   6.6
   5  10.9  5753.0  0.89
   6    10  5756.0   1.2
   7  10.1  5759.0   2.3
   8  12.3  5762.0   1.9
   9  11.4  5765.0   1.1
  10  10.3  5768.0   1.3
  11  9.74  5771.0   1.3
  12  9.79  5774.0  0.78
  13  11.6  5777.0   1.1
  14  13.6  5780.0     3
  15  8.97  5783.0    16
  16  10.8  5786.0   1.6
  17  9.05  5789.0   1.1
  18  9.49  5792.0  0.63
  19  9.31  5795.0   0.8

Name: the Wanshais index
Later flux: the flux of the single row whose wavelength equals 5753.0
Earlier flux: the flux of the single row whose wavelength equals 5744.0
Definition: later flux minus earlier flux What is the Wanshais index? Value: -2.9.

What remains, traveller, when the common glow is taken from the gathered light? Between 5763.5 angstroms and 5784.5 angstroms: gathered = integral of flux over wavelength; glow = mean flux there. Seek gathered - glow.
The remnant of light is 215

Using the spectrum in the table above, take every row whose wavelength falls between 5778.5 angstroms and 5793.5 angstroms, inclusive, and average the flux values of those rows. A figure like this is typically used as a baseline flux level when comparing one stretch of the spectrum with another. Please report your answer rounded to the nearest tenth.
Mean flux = 10.4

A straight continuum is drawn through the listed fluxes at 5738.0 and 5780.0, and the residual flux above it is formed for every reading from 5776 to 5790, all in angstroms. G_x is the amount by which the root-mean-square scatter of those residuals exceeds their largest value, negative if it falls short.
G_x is 3.5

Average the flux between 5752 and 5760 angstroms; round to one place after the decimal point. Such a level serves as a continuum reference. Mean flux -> 10.3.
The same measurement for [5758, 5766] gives 11.3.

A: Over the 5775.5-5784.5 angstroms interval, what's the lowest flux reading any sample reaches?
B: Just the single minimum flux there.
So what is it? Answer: 8.97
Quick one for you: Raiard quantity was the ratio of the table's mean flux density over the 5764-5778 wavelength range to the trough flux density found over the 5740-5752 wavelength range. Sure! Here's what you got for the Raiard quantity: 0.80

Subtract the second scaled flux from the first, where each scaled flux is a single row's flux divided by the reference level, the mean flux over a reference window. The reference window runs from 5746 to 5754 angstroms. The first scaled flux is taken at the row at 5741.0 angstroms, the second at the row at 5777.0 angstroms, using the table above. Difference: 0.12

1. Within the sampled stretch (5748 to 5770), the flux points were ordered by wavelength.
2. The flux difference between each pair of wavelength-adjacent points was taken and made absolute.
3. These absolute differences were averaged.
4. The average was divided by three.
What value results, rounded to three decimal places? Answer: 0.444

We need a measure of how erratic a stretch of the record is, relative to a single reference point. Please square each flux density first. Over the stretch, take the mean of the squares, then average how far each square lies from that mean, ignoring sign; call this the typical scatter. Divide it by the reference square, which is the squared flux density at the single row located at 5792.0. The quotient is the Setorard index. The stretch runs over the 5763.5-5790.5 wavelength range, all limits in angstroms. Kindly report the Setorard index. 0.27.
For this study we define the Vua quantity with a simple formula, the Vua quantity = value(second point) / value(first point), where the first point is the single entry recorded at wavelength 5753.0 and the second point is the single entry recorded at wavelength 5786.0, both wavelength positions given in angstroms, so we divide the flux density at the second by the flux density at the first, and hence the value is 0.99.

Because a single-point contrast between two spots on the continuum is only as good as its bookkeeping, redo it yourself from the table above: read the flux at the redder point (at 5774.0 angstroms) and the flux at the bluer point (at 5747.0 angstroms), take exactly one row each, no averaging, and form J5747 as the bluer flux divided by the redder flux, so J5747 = 1.50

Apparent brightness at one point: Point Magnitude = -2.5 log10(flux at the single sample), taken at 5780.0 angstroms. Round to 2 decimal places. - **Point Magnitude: -2.83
